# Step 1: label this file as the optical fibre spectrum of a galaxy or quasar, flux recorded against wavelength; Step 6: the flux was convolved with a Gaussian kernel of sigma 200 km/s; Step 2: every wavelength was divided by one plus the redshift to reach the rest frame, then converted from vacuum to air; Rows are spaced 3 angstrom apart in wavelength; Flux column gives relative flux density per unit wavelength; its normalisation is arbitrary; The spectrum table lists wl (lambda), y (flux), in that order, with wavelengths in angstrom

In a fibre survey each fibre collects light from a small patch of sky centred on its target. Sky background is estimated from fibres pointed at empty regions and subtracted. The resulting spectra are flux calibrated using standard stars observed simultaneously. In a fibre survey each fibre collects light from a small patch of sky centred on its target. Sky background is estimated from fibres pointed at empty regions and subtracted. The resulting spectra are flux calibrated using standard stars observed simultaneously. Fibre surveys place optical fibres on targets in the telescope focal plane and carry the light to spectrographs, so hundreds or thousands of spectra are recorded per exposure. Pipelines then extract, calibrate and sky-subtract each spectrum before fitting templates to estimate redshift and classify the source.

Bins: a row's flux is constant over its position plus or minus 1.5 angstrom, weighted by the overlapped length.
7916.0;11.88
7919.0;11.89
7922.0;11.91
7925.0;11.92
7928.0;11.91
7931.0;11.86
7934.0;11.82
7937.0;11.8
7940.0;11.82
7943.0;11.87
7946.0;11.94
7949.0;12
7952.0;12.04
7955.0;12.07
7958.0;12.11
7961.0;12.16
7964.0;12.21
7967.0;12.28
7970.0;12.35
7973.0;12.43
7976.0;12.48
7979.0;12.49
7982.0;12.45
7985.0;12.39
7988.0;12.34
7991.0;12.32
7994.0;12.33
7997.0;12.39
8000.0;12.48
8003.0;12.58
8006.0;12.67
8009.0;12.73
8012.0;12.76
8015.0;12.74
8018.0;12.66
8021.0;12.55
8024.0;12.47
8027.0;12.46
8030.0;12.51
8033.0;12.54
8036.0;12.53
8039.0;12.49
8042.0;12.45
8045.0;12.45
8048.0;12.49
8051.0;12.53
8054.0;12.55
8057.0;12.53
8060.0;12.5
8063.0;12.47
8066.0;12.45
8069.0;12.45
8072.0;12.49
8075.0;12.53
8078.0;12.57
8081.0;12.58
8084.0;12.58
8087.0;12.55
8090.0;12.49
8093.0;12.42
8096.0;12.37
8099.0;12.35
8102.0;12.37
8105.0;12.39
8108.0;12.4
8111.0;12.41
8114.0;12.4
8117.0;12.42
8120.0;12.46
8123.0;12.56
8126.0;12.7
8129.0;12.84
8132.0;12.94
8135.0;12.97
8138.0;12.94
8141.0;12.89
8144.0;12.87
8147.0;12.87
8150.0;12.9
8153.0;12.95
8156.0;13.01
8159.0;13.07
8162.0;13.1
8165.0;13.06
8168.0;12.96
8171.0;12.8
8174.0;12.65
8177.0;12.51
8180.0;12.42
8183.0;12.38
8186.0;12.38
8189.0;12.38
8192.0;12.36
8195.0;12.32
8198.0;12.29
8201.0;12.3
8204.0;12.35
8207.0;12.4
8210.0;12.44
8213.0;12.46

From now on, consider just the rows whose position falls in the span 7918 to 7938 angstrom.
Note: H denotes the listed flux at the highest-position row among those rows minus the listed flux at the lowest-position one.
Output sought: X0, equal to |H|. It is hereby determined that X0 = 0.09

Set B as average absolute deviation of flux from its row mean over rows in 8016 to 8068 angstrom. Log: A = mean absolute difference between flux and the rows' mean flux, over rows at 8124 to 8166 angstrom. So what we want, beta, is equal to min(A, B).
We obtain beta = 0.04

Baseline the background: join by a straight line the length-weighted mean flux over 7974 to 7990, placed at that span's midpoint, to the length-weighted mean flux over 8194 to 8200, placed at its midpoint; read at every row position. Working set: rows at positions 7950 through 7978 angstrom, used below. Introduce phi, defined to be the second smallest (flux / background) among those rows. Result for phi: 0.97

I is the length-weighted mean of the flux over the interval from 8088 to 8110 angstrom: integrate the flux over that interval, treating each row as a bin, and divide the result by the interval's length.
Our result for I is 12.4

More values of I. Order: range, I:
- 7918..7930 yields 11.9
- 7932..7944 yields 11.8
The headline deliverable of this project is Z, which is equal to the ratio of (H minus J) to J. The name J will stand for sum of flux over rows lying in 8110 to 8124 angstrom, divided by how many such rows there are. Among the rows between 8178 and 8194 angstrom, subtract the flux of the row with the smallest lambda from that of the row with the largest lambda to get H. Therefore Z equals -1.00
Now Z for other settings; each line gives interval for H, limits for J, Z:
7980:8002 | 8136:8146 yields -1.00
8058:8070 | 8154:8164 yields -1.00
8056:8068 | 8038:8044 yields -1.01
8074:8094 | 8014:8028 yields -1.01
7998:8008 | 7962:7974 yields -0.98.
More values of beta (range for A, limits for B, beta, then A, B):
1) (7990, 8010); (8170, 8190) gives 0.13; 0.14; 0.13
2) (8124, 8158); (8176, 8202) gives 0.05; 0.06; 0.05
